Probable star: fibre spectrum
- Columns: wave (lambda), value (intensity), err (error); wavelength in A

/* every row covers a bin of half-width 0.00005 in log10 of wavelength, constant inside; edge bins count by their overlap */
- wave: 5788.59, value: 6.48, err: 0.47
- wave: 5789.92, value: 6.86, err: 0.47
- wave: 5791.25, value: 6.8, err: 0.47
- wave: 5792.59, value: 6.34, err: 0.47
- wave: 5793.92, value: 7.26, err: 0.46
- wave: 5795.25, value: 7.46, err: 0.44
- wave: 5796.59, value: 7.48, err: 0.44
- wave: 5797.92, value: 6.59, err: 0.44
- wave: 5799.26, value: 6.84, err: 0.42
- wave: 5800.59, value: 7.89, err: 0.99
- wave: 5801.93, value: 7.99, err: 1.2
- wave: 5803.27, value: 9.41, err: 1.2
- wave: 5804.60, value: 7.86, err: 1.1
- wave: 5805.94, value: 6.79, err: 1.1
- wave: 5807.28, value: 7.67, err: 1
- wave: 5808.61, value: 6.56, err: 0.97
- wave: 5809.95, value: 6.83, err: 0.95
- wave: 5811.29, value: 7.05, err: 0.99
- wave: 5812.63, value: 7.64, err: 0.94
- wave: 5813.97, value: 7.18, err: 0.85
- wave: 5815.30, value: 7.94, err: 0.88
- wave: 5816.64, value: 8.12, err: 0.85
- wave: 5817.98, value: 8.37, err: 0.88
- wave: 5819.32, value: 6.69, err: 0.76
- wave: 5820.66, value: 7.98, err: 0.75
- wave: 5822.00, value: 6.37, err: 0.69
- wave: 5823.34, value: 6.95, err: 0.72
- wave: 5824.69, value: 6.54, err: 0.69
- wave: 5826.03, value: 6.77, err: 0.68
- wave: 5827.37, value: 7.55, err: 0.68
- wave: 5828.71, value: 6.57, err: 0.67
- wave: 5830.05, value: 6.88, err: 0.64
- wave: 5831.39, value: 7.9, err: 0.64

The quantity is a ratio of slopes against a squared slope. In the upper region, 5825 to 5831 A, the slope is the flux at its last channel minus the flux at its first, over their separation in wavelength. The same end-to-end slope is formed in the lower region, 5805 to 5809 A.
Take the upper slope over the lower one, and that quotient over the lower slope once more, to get 3.7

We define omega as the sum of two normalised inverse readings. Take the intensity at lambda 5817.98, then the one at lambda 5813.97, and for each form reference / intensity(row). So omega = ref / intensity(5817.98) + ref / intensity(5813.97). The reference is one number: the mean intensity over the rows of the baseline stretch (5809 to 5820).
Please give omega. 1.93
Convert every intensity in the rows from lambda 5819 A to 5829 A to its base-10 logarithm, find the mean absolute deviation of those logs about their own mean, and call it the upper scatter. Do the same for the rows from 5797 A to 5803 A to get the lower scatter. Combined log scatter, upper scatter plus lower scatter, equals 0.062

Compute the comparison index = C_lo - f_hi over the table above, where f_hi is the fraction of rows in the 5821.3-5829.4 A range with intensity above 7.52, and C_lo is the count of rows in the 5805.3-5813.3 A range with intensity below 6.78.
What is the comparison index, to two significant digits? 0.83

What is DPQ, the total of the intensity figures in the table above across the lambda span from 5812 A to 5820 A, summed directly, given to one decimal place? 45.9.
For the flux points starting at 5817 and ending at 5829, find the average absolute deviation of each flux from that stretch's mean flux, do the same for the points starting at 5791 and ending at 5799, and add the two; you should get 1.00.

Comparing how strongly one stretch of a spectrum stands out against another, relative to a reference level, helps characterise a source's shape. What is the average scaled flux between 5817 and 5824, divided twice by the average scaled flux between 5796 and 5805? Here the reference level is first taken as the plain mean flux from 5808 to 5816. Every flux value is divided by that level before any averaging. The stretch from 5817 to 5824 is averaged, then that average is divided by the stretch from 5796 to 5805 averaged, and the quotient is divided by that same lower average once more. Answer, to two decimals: 0.88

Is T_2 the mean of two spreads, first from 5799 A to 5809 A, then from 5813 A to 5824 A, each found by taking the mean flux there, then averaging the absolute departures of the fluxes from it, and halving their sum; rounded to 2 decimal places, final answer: 0.66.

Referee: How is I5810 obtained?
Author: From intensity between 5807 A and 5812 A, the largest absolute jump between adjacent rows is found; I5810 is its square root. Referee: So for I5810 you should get 1.05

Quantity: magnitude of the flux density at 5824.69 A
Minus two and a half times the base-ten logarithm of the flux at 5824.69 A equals -2.04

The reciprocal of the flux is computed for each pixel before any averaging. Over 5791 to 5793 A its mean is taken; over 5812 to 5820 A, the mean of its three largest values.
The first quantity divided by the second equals 1.09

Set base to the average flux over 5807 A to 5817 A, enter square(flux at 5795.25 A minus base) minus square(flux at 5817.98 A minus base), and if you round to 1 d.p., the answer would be -1.0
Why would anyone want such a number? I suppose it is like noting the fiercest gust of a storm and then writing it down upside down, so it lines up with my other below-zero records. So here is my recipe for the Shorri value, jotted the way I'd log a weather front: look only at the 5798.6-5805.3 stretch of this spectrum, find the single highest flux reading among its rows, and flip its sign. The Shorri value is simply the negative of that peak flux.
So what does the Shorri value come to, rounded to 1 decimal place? -9.4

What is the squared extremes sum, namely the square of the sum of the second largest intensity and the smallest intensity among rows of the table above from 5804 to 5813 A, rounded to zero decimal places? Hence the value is 202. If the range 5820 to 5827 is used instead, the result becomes 177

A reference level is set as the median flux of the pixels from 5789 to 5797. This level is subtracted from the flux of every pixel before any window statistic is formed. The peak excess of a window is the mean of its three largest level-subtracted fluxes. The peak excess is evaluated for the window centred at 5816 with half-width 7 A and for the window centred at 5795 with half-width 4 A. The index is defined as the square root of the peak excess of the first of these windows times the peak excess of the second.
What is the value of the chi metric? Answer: 0.61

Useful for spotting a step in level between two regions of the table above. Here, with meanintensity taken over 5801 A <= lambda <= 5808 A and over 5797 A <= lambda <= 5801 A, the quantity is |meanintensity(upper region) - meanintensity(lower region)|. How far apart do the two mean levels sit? 0.84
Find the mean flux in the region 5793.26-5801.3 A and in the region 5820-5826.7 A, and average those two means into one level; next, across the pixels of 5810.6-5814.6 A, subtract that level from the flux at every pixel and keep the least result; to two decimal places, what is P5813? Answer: -0.04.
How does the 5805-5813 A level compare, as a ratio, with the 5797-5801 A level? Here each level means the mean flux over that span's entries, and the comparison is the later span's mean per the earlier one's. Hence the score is 1.00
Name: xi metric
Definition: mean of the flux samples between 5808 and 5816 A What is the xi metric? 7.2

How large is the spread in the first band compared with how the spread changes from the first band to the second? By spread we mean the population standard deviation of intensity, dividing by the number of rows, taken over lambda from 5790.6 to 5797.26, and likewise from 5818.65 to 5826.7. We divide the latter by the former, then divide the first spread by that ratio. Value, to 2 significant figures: 0.37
